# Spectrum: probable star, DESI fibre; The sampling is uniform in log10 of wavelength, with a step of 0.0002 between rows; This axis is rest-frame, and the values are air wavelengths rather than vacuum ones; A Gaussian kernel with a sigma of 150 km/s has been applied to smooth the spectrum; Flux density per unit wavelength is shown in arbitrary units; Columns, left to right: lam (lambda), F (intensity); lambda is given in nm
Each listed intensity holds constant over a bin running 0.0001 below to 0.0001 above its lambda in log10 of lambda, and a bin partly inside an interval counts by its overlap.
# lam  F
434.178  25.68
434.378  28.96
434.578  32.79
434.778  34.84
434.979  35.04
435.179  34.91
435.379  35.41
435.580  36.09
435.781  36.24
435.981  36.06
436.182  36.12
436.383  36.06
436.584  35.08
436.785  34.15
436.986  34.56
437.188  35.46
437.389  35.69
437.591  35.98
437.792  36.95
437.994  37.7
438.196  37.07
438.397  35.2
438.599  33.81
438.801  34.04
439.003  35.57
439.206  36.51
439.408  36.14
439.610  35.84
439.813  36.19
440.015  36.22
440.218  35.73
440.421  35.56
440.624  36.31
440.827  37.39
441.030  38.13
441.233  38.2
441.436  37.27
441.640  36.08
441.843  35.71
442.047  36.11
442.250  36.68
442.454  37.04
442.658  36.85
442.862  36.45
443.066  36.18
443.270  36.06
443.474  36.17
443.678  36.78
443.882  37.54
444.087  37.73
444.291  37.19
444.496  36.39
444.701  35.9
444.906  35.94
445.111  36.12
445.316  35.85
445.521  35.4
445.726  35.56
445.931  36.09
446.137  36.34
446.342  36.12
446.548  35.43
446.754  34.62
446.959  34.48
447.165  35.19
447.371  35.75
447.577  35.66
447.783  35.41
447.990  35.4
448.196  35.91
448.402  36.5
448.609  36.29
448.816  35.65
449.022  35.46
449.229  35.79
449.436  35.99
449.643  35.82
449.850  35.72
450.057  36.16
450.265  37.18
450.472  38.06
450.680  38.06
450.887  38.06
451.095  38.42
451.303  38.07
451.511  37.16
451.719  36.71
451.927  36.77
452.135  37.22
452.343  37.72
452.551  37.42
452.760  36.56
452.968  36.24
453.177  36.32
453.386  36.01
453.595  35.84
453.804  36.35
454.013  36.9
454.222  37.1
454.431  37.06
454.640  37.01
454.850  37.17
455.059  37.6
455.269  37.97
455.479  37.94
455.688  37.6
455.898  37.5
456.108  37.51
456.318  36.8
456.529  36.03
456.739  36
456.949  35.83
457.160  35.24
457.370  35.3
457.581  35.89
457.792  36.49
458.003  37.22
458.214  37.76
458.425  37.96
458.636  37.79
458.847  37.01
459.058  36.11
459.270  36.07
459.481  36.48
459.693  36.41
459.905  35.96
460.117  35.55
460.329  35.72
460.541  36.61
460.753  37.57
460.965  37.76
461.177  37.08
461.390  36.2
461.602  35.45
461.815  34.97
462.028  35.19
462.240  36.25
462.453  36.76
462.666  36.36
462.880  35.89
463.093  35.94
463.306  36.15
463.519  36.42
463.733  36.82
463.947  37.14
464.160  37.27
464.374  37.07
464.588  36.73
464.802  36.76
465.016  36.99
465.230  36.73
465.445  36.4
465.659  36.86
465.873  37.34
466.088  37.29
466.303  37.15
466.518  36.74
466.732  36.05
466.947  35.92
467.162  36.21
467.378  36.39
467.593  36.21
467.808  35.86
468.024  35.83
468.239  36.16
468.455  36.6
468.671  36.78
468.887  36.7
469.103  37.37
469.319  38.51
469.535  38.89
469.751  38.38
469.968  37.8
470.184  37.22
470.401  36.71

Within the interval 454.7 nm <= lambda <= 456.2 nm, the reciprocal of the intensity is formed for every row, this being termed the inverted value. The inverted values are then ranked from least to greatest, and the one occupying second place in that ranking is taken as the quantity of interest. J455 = 0.0264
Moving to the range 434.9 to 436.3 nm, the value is 0.0277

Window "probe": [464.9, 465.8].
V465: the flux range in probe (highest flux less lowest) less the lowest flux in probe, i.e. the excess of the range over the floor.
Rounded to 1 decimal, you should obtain -35.8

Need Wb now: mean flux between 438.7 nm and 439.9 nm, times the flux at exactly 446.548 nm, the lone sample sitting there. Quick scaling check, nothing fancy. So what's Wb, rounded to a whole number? 1265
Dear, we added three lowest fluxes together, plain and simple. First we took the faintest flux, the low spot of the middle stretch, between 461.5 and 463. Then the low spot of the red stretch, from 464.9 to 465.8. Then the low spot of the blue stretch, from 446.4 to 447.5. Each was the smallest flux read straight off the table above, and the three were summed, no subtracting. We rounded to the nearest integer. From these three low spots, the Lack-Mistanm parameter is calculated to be 106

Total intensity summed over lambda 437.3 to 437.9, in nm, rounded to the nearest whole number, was 109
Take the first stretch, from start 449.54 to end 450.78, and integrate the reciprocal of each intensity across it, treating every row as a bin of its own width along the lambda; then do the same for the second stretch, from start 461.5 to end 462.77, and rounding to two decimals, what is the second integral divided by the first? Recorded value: 1.05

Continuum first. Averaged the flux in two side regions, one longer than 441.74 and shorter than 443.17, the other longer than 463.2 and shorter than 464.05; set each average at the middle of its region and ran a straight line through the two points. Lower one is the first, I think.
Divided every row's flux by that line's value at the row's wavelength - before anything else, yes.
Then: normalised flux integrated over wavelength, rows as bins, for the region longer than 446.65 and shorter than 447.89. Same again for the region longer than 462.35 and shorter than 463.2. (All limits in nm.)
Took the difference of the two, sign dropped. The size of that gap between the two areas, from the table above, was 0.35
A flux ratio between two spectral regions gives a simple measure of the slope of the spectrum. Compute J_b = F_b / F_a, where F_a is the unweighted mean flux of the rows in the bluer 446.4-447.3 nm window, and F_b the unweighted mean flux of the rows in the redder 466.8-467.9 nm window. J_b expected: 1.03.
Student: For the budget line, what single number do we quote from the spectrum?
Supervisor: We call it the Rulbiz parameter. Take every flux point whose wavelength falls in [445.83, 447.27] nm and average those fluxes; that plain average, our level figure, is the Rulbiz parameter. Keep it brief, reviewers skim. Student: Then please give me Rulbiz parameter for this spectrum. 35.5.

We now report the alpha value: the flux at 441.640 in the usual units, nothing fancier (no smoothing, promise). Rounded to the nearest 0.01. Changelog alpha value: 36.08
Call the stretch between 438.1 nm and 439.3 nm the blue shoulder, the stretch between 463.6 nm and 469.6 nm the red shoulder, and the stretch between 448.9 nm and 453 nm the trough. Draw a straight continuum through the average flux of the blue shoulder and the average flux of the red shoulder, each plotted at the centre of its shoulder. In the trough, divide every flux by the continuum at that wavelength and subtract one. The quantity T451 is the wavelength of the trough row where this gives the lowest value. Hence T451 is 449.022 nm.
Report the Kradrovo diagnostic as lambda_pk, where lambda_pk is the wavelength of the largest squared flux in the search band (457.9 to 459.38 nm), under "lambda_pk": 458.425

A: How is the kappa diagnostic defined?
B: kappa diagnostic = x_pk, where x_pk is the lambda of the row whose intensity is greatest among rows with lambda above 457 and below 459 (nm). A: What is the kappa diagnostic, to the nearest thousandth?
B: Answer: 458.425 nm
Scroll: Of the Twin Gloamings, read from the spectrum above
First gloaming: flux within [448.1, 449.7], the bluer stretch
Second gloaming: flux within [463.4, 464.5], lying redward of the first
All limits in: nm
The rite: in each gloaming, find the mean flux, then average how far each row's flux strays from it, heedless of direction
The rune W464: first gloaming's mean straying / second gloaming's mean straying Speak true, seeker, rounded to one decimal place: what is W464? 1.0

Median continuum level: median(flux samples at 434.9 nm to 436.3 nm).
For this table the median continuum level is 36.1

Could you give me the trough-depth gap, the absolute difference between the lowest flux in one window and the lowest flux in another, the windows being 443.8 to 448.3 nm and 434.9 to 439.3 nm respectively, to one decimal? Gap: 0.7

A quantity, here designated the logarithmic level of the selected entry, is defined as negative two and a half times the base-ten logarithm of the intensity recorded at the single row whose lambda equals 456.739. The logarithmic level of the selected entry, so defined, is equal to -3.89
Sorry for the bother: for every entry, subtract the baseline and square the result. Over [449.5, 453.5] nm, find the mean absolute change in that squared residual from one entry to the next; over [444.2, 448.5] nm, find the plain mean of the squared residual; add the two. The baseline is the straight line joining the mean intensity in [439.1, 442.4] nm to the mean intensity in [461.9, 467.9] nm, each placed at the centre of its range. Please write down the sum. 1.5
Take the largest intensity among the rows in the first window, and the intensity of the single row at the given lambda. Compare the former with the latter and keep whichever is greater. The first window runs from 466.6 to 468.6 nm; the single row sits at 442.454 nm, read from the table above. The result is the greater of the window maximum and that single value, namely 37.0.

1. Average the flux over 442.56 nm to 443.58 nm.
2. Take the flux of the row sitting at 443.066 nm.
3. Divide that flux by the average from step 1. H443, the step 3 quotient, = 1.00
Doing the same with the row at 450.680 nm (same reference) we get 1.05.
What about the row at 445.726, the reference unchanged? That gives 0.98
